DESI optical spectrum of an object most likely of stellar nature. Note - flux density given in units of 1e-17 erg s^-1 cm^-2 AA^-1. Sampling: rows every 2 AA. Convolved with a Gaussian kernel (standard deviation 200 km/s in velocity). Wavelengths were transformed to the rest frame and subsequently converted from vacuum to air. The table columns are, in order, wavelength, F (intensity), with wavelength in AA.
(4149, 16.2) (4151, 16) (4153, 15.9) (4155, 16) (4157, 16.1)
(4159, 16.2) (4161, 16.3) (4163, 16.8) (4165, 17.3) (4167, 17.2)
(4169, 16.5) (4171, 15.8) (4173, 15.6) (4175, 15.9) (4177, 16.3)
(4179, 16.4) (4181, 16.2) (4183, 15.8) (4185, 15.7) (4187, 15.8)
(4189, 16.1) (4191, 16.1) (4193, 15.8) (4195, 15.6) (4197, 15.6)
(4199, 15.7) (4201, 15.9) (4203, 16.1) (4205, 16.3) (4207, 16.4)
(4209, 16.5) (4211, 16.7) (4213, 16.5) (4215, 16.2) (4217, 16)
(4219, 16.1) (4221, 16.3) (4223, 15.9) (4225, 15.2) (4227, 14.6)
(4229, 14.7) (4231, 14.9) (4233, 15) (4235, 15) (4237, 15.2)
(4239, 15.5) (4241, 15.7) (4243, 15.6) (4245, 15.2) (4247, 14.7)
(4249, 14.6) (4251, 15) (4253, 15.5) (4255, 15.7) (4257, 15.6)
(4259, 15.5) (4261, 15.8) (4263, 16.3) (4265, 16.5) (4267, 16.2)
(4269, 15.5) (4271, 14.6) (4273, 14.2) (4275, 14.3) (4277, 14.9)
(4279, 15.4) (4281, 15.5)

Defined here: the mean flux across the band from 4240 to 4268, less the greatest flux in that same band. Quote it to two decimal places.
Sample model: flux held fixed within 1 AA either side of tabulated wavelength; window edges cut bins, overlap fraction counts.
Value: -0.94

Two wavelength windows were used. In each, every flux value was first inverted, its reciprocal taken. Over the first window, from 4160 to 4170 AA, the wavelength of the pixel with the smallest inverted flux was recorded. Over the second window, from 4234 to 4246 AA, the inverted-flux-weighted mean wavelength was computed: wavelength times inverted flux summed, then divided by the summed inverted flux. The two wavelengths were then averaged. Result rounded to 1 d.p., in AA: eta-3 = 4202.5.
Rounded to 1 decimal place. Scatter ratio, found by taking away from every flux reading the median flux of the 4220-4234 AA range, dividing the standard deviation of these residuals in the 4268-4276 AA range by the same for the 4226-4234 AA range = 3.2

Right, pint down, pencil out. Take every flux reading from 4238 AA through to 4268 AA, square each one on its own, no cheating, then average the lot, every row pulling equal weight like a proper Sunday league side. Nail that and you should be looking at 242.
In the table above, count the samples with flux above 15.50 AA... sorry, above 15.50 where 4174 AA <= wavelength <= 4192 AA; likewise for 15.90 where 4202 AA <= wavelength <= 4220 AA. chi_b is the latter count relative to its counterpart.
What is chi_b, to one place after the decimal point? 1.0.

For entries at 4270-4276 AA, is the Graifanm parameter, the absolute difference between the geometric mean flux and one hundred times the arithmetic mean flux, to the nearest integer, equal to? 1422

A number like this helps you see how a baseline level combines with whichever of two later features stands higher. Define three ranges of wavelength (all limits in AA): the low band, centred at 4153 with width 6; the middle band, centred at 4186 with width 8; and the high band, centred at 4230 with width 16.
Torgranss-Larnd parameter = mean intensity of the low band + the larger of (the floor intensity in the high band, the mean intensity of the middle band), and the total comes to 31.8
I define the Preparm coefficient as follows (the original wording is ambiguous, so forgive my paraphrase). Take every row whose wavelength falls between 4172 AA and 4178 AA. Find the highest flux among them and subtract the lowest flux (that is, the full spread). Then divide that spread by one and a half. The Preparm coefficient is 0.47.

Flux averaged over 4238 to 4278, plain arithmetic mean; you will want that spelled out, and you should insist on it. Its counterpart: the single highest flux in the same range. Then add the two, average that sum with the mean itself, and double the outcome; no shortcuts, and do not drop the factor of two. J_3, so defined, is 47.2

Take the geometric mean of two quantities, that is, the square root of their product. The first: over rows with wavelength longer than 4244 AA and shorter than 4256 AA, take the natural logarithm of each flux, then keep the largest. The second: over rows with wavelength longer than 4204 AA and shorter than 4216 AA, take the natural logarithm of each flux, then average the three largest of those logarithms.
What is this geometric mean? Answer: 2.78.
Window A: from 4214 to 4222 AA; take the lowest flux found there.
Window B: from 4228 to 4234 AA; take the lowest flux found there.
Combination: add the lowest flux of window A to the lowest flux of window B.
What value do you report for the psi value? 30.7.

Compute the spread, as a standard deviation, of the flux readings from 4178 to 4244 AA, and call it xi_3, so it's 0.54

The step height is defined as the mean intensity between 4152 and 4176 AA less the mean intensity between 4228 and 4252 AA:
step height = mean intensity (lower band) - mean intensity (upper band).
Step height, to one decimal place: 1.2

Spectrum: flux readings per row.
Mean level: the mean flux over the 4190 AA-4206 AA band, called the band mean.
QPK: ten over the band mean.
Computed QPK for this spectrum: 0.629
